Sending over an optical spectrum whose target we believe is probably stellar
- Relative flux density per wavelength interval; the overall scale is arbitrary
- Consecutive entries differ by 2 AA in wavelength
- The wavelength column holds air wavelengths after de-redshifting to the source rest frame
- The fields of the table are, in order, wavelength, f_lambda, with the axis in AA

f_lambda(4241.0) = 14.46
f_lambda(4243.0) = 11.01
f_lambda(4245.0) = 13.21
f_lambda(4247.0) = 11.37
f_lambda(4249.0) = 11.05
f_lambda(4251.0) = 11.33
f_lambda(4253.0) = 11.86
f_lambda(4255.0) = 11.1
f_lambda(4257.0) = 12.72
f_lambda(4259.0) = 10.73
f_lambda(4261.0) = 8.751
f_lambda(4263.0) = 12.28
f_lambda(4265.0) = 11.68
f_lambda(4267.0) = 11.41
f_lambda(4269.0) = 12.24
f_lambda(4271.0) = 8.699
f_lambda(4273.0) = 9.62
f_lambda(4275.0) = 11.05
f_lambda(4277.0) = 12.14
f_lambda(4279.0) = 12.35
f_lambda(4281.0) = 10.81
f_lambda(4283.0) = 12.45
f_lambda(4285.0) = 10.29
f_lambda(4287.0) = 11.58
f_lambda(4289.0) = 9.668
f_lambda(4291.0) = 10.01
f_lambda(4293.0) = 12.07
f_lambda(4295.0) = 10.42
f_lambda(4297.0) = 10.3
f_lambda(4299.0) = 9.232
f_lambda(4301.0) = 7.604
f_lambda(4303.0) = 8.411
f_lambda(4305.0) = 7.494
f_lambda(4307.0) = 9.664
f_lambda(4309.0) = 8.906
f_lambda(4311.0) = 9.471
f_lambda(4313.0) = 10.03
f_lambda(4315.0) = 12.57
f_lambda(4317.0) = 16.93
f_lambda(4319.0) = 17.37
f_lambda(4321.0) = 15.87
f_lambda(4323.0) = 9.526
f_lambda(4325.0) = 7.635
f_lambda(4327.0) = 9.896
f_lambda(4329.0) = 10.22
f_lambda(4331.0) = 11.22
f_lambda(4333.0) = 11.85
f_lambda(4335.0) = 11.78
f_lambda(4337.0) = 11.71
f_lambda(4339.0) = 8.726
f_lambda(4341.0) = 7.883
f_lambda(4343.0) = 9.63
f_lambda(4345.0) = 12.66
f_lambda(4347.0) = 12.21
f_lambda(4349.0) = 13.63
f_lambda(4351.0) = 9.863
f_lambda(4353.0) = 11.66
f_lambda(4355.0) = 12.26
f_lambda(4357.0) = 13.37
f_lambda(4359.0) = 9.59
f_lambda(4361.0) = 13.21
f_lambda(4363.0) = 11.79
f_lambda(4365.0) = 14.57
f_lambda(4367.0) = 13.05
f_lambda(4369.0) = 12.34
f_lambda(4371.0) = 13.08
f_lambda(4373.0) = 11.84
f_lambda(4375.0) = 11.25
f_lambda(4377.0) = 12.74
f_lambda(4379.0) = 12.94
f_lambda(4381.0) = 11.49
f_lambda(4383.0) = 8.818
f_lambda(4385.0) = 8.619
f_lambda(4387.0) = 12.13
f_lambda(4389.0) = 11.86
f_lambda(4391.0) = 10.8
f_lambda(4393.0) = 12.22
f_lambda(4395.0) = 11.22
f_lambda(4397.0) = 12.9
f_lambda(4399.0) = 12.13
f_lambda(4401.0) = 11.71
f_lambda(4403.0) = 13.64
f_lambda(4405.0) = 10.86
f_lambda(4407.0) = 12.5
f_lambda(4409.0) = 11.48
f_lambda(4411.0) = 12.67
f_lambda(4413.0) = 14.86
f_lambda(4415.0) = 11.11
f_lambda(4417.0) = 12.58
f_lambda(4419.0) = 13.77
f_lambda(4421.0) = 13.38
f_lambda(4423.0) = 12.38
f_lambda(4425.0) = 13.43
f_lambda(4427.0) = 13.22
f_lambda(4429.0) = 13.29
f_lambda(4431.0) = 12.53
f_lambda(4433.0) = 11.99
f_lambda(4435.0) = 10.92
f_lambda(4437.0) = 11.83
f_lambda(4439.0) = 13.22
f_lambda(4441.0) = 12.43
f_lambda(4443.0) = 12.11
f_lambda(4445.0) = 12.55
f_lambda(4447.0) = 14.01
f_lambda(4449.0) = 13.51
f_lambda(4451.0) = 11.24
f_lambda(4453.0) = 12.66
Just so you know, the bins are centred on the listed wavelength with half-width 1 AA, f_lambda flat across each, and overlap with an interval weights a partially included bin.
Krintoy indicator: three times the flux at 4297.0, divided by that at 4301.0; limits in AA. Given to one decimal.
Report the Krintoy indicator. 4.1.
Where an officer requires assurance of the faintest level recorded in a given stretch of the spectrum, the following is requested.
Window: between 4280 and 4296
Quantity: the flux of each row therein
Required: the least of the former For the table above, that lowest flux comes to 9.668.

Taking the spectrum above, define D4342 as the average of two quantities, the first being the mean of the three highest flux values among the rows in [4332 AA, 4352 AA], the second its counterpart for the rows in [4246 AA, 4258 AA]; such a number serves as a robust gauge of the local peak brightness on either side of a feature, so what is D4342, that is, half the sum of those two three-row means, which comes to 12.41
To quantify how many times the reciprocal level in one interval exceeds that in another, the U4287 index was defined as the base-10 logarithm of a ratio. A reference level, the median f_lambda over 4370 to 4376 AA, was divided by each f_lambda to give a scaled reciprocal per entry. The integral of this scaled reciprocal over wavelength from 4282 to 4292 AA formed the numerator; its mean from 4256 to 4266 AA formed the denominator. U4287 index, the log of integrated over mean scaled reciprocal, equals 1.01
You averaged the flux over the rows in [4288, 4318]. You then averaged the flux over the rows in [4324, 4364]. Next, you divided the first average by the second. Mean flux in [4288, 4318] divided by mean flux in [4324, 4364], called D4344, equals 0.92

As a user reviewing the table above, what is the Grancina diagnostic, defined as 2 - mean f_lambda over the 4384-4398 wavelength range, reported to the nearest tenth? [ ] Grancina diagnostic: -9.4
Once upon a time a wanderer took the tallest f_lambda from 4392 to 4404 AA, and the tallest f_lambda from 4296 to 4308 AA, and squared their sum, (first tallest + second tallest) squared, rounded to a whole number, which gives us 573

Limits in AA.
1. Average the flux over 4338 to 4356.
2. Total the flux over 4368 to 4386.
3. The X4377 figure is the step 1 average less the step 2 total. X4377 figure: -92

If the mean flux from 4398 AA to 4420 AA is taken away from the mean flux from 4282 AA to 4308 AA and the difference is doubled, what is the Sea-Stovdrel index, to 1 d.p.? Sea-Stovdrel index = -5.1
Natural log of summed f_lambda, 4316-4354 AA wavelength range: 5.39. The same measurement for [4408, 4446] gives 5.48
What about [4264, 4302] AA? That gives 5.32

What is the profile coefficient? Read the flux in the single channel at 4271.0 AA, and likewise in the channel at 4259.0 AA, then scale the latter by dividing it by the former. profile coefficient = 1.2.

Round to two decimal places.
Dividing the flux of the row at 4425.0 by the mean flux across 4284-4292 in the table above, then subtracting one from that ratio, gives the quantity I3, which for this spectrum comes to 0.29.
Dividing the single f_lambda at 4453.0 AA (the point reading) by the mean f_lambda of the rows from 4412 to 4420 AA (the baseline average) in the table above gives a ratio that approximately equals 0.97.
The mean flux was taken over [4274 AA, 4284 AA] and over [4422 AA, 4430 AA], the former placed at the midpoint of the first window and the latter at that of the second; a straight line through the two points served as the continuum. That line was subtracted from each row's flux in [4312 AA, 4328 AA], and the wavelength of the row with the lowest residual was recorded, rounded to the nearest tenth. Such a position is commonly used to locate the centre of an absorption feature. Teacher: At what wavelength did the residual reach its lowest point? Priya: 4325.0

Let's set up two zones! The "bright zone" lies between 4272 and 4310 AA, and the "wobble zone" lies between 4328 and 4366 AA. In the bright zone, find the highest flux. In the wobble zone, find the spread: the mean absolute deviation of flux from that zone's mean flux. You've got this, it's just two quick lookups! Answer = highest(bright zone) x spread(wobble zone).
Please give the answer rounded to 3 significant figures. 17.2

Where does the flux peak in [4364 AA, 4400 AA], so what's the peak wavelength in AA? 4365.0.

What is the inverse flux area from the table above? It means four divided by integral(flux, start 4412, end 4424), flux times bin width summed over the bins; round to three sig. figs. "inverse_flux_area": 0.0256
